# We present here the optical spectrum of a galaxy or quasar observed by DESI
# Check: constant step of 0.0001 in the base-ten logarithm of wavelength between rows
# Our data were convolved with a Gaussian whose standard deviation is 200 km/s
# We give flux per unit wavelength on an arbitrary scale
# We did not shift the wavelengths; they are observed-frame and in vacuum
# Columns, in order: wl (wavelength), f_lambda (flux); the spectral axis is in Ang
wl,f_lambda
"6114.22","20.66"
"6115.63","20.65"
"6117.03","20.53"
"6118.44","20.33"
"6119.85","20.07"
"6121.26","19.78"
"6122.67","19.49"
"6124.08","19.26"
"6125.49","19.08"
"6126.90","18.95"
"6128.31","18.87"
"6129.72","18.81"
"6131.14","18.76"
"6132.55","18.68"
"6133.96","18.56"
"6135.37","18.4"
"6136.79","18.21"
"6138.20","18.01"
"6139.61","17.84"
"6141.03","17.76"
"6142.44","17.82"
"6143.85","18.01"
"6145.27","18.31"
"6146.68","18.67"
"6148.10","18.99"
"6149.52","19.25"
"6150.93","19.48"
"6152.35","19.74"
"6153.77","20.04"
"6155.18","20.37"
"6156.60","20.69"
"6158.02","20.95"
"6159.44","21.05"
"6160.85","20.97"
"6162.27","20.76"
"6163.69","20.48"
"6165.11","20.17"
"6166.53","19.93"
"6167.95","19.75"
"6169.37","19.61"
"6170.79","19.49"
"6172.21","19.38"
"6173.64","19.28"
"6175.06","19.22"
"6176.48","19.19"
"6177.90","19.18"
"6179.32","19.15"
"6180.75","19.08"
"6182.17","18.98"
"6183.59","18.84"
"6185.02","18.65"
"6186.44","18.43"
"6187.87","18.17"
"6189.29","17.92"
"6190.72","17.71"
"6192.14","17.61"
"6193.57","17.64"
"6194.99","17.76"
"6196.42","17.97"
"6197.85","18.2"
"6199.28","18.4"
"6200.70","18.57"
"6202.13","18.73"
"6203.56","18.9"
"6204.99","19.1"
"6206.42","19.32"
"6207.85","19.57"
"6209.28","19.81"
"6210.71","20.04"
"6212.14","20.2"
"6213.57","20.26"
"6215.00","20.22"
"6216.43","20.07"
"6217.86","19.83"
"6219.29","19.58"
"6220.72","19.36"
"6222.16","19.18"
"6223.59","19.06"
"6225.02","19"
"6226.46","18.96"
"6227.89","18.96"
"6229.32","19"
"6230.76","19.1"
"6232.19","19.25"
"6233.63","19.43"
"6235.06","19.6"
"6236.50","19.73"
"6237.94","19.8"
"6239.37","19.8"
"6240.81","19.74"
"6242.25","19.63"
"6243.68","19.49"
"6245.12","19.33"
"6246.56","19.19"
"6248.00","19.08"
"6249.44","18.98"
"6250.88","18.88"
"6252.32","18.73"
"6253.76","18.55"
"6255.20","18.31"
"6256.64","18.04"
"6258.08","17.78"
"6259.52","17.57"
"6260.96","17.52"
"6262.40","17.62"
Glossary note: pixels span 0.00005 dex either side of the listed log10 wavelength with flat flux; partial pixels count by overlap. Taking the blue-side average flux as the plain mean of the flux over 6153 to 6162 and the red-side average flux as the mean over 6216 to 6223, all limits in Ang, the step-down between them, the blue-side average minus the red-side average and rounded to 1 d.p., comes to 1.1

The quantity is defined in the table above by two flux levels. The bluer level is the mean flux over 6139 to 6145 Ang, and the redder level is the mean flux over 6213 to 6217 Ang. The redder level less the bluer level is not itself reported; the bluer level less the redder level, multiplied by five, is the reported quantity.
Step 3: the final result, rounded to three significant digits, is -11.6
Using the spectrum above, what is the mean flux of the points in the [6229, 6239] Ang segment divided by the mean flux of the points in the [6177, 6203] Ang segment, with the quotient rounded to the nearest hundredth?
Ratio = 1.06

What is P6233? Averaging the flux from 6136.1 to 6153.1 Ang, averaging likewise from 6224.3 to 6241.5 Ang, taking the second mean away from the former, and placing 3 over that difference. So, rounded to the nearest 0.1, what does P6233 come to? -3.5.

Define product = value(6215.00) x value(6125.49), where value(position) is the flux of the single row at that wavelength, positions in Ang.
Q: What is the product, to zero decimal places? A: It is 386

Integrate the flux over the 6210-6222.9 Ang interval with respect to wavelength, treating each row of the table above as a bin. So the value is 256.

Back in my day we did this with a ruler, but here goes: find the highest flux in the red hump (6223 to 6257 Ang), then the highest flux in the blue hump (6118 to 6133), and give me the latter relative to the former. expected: 1.03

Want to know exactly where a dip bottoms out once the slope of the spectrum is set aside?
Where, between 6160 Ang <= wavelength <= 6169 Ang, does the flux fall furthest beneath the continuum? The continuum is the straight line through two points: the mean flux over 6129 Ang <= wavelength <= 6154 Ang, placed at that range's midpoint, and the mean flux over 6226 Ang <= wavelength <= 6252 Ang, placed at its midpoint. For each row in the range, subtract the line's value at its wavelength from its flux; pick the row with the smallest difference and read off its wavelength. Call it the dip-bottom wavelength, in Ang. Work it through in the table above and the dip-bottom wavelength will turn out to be 6167.95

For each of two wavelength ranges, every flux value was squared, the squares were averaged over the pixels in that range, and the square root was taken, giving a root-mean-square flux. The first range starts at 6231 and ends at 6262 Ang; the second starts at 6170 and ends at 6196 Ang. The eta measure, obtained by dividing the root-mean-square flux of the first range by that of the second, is 1.02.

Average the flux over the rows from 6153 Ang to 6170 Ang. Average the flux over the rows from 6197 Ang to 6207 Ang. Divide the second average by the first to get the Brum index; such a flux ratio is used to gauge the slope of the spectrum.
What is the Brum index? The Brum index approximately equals 0.92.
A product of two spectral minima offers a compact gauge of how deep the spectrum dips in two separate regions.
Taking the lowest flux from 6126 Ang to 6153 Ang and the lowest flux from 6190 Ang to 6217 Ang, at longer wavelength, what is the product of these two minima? 313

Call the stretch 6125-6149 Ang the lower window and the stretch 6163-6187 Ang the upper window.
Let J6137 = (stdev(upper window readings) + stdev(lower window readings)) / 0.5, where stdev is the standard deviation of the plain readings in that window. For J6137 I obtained 1.9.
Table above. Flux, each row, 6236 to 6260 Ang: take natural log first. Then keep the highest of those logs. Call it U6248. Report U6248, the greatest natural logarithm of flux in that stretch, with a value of 2.99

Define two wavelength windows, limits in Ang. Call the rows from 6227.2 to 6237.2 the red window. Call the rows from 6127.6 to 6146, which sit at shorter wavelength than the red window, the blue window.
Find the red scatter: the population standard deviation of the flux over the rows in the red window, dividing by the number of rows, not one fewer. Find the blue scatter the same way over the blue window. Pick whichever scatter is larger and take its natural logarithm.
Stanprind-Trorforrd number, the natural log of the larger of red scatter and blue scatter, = -1.0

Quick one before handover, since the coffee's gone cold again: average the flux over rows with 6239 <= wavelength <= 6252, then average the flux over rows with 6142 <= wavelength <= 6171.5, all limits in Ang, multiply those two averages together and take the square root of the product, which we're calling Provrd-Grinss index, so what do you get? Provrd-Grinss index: 19.5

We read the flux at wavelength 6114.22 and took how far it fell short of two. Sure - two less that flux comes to -18.7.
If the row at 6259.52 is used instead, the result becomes -15.6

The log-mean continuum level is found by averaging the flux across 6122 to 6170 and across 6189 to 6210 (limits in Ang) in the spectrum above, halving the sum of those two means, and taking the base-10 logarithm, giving 1.28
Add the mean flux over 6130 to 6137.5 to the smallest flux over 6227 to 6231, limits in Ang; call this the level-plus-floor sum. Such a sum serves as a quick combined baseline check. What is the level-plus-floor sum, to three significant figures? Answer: 37.5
